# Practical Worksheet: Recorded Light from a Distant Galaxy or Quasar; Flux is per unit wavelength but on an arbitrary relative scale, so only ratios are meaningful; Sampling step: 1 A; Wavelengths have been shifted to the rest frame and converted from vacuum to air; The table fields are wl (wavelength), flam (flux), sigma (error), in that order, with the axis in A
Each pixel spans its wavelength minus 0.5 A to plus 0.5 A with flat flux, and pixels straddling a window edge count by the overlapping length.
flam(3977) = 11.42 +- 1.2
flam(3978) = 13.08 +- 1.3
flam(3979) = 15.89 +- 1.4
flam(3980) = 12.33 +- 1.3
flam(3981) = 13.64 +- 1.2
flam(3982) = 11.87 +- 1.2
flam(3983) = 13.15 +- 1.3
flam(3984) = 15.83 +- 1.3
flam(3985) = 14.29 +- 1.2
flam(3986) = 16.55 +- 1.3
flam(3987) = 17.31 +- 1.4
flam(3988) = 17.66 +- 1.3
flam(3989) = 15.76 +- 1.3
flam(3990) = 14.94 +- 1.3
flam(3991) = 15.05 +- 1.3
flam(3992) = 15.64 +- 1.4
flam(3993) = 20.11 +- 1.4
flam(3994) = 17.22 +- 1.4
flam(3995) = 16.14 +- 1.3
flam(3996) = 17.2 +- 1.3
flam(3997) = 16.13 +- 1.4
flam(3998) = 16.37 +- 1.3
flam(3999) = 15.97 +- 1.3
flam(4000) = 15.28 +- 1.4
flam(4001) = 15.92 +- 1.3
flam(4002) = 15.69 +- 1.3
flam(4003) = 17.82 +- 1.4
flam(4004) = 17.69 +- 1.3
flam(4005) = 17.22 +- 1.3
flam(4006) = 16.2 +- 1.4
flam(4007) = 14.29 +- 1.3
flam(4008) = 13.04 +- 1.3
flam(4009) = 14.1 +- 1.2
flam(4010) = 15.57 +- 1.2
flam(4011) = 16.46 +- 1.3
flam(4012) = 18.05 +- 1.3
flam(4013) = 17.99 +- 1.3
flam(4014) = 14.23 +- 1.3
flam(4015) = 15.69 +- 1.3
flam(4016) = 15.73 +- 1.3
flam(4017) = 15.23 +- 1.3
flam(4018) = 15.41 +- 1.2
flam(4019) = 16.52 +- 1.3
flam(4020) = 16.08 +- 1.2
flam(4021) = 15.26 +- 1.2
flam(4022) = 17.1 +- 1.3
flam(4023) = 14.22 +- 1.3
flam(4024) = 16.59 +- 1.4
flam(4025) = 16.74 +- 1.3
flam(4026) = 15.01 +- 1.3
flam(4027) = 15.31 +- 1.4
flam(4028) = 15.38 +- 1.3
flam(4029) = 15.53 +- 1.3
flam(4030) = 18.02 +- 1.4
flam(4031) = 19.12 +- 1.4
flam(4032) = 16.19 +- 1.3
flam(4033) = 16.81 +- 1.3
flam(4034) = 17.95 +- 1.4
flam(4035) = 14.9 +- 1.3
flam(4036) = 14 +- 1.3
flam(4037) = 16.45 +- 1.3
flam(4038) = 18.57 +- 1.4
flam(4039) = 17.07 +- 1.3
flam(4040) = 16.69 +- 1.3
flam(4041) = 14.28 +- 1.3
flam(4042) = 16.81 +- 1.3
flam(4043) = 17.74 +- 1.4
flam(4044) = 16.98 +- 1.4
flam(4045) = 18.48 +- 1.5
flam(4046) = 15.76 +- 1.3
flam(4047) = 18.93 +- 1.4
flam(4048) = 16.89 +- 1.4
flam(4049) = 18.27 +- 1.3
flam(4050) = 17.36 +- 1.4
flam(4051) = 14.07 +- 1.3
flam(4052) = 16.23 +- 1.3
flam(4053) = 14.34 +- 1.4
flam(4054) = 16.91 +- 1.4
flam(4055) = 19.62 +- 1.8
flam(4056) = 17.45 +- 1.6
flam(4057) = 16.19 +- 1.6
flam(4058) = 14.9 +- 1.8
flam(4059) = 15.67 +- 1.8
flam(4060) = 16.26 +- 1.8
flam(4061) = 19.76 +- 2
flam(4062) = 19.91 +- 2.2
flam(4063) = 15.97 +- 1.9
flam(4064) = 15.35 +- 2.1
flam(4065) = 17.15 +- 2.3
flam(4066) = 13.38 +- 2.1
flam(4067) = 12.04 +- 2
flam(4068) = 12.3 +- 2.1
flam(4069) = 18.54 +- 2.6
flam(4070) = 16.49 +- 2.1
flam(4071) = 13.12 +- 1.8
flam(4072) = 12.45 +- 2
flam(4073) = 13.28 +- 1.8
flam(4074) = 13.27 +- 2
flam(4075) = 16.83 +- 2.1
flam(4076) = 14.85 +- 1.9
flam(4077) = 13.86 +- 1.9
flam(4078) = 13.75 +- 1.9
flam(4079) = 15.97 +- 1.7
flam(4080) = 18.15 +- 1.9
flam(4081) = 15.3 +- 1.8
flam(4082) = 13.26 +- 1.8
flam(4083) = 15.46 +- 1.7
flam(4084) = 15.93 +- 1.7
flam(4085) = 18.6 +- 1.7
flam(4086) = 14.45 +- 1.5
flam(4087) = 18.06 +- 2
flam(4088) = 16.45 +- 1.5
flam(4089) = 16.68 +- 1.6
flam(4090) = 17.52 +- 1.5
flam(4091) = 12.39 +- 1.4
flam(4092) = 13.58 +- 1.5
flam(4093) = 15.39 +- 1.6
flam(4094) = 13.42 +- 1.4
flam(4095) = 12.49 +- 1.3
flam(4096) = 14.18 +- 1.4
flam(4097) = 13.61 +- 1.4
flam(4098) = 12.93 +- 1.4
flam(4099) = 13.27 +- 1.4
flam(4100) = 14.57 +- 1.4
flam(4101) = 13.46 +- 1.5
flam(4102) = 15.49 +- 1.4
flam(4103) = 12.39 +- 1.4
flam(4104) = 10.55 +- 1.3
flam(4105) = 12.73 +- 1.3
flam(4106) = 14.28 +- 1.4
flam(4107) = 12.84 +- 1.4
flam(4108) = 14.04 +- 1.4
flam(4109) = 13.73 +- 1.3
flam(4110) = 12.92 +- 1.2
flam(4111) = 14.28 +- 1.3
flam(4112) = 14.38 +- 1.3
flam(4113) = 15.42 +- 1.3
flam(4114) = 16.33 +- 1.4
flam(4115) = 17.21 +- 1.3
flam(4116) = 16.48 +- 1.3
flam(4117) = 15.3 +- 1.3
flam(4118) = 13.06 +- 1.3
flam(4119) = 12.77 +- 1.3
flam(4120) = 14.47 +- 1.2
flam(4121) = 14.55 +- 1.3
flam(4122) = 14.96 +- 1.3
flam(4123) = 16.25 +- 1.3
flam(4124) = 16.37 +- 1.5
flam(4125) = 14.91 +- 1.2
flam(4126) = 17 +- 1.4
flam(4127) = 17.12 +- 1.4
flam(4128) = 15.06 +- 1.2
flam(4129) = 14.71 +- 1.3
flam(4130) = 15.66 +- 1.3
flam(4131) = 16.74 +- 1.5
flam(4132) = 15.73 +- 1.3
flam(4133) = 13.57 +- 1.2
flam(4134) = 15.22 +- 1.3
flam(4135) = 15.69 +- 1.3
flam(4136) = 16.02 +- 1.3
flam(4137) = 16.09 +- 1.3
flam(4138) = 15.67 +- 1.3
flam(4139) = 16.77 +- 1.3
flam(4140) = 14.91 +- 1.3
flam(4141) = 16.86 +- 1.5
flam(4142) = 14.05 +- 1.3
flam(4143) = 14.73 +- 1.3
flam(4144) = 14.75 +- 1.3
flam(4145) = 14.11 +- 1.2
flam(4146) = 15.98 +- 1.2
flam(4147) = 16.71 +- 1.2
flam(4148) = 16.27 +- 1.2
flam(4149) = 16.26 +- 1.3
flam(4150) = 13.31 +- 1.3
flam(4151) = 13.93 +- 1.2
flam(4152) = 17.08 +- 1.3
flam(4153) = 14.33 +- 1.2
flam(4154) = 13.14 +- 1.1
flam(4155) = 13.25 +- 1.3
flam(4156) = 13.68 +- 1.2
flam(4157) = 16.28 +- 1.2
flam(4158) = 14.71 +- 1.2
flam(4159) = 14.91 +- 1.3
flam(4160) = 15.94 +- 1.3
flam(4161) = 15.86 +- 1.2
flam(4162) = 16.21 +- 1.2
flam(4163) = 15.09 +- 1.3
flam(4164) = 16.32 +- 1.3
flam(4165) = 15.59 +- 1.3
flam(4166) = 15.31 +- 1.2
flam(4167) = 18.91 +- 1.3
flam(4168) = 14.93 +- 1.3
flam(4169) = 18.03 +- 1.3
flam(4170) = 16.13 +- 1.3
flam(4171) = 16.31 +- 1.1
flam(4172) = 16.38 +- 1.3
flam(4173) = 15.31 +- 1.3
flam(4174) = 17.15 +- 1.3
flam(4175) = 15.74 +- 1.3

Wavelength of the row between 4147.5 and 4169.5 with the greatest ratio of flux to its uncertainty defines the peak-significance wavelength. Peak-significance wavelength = 4167 A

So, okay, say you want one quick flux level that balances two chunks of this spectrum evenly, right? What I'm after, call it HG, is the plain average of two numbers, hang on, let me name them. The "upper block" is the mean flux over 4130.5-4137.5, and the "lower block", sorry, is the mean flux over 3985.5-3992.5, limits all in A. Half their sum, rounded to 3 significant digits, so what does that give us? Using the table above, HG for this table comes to 15.9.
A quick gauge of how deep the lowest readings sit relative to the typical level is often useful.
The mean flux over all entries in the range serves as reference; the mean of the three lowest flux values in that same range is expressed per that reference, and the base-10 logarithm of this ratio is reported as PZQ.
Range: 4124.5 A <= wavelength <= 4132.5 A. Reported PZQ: -0.0275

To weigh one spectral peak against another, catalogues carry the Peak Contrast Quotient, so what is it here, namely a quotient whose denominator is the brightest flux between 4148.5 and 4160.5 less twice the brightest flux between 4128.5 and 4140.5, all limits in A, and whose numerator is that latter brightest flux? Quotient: -1.02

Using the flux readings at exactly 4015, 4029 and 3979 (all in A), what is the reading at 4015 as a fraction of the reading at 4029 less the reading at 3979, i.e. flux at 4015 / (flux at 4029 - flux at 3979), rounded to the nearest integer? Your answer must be -44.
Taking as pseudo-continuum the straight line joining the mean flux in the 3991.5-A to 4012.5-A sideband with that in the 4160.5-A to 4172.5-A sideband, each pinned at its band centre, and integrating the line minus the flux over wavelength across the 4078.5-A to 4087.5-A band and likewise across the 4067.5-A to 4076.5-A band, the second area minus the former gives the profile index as 14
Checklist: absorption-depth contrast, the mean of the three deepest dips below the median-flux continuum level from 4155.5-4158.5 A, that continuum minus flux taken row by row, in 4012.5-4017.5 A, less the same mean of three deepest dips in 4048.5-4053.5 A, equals -0.17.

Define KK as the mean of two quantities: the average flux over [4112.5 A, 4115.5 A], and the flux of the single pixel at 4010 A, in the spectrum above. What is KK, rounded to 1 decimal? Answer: 15.9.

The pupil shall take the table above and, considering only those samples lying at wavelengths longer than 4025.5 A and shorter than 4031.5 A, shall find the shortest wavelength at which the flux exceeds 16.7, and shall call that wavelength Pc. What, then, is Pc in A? 4030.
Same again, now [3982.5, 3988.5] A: 3987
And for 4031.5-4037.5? 4033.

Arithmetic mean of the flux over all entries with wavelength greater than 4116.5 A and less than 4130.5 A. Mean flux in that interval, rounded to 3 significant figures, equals 15.2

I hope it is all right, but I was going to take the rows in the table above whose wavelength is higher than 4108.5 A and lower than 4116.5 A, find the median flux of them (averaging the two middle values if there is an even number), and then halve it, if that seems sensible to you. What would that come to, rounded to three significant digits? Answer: 7.45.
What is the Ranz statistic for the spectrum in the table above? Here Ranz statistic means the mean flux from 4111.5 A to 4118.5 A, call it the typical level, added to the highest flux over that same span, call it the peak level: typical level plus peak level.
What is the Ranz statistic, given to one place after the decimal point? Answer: 32.7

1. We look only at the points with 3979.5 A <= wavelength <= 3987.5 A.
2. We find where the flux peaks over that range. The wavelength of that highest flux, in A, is 3987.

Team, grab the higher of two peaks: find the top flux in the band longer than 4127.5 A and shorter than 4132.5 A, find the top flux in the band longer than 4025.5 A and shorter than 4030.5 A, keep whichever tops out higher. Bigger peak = 18.0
